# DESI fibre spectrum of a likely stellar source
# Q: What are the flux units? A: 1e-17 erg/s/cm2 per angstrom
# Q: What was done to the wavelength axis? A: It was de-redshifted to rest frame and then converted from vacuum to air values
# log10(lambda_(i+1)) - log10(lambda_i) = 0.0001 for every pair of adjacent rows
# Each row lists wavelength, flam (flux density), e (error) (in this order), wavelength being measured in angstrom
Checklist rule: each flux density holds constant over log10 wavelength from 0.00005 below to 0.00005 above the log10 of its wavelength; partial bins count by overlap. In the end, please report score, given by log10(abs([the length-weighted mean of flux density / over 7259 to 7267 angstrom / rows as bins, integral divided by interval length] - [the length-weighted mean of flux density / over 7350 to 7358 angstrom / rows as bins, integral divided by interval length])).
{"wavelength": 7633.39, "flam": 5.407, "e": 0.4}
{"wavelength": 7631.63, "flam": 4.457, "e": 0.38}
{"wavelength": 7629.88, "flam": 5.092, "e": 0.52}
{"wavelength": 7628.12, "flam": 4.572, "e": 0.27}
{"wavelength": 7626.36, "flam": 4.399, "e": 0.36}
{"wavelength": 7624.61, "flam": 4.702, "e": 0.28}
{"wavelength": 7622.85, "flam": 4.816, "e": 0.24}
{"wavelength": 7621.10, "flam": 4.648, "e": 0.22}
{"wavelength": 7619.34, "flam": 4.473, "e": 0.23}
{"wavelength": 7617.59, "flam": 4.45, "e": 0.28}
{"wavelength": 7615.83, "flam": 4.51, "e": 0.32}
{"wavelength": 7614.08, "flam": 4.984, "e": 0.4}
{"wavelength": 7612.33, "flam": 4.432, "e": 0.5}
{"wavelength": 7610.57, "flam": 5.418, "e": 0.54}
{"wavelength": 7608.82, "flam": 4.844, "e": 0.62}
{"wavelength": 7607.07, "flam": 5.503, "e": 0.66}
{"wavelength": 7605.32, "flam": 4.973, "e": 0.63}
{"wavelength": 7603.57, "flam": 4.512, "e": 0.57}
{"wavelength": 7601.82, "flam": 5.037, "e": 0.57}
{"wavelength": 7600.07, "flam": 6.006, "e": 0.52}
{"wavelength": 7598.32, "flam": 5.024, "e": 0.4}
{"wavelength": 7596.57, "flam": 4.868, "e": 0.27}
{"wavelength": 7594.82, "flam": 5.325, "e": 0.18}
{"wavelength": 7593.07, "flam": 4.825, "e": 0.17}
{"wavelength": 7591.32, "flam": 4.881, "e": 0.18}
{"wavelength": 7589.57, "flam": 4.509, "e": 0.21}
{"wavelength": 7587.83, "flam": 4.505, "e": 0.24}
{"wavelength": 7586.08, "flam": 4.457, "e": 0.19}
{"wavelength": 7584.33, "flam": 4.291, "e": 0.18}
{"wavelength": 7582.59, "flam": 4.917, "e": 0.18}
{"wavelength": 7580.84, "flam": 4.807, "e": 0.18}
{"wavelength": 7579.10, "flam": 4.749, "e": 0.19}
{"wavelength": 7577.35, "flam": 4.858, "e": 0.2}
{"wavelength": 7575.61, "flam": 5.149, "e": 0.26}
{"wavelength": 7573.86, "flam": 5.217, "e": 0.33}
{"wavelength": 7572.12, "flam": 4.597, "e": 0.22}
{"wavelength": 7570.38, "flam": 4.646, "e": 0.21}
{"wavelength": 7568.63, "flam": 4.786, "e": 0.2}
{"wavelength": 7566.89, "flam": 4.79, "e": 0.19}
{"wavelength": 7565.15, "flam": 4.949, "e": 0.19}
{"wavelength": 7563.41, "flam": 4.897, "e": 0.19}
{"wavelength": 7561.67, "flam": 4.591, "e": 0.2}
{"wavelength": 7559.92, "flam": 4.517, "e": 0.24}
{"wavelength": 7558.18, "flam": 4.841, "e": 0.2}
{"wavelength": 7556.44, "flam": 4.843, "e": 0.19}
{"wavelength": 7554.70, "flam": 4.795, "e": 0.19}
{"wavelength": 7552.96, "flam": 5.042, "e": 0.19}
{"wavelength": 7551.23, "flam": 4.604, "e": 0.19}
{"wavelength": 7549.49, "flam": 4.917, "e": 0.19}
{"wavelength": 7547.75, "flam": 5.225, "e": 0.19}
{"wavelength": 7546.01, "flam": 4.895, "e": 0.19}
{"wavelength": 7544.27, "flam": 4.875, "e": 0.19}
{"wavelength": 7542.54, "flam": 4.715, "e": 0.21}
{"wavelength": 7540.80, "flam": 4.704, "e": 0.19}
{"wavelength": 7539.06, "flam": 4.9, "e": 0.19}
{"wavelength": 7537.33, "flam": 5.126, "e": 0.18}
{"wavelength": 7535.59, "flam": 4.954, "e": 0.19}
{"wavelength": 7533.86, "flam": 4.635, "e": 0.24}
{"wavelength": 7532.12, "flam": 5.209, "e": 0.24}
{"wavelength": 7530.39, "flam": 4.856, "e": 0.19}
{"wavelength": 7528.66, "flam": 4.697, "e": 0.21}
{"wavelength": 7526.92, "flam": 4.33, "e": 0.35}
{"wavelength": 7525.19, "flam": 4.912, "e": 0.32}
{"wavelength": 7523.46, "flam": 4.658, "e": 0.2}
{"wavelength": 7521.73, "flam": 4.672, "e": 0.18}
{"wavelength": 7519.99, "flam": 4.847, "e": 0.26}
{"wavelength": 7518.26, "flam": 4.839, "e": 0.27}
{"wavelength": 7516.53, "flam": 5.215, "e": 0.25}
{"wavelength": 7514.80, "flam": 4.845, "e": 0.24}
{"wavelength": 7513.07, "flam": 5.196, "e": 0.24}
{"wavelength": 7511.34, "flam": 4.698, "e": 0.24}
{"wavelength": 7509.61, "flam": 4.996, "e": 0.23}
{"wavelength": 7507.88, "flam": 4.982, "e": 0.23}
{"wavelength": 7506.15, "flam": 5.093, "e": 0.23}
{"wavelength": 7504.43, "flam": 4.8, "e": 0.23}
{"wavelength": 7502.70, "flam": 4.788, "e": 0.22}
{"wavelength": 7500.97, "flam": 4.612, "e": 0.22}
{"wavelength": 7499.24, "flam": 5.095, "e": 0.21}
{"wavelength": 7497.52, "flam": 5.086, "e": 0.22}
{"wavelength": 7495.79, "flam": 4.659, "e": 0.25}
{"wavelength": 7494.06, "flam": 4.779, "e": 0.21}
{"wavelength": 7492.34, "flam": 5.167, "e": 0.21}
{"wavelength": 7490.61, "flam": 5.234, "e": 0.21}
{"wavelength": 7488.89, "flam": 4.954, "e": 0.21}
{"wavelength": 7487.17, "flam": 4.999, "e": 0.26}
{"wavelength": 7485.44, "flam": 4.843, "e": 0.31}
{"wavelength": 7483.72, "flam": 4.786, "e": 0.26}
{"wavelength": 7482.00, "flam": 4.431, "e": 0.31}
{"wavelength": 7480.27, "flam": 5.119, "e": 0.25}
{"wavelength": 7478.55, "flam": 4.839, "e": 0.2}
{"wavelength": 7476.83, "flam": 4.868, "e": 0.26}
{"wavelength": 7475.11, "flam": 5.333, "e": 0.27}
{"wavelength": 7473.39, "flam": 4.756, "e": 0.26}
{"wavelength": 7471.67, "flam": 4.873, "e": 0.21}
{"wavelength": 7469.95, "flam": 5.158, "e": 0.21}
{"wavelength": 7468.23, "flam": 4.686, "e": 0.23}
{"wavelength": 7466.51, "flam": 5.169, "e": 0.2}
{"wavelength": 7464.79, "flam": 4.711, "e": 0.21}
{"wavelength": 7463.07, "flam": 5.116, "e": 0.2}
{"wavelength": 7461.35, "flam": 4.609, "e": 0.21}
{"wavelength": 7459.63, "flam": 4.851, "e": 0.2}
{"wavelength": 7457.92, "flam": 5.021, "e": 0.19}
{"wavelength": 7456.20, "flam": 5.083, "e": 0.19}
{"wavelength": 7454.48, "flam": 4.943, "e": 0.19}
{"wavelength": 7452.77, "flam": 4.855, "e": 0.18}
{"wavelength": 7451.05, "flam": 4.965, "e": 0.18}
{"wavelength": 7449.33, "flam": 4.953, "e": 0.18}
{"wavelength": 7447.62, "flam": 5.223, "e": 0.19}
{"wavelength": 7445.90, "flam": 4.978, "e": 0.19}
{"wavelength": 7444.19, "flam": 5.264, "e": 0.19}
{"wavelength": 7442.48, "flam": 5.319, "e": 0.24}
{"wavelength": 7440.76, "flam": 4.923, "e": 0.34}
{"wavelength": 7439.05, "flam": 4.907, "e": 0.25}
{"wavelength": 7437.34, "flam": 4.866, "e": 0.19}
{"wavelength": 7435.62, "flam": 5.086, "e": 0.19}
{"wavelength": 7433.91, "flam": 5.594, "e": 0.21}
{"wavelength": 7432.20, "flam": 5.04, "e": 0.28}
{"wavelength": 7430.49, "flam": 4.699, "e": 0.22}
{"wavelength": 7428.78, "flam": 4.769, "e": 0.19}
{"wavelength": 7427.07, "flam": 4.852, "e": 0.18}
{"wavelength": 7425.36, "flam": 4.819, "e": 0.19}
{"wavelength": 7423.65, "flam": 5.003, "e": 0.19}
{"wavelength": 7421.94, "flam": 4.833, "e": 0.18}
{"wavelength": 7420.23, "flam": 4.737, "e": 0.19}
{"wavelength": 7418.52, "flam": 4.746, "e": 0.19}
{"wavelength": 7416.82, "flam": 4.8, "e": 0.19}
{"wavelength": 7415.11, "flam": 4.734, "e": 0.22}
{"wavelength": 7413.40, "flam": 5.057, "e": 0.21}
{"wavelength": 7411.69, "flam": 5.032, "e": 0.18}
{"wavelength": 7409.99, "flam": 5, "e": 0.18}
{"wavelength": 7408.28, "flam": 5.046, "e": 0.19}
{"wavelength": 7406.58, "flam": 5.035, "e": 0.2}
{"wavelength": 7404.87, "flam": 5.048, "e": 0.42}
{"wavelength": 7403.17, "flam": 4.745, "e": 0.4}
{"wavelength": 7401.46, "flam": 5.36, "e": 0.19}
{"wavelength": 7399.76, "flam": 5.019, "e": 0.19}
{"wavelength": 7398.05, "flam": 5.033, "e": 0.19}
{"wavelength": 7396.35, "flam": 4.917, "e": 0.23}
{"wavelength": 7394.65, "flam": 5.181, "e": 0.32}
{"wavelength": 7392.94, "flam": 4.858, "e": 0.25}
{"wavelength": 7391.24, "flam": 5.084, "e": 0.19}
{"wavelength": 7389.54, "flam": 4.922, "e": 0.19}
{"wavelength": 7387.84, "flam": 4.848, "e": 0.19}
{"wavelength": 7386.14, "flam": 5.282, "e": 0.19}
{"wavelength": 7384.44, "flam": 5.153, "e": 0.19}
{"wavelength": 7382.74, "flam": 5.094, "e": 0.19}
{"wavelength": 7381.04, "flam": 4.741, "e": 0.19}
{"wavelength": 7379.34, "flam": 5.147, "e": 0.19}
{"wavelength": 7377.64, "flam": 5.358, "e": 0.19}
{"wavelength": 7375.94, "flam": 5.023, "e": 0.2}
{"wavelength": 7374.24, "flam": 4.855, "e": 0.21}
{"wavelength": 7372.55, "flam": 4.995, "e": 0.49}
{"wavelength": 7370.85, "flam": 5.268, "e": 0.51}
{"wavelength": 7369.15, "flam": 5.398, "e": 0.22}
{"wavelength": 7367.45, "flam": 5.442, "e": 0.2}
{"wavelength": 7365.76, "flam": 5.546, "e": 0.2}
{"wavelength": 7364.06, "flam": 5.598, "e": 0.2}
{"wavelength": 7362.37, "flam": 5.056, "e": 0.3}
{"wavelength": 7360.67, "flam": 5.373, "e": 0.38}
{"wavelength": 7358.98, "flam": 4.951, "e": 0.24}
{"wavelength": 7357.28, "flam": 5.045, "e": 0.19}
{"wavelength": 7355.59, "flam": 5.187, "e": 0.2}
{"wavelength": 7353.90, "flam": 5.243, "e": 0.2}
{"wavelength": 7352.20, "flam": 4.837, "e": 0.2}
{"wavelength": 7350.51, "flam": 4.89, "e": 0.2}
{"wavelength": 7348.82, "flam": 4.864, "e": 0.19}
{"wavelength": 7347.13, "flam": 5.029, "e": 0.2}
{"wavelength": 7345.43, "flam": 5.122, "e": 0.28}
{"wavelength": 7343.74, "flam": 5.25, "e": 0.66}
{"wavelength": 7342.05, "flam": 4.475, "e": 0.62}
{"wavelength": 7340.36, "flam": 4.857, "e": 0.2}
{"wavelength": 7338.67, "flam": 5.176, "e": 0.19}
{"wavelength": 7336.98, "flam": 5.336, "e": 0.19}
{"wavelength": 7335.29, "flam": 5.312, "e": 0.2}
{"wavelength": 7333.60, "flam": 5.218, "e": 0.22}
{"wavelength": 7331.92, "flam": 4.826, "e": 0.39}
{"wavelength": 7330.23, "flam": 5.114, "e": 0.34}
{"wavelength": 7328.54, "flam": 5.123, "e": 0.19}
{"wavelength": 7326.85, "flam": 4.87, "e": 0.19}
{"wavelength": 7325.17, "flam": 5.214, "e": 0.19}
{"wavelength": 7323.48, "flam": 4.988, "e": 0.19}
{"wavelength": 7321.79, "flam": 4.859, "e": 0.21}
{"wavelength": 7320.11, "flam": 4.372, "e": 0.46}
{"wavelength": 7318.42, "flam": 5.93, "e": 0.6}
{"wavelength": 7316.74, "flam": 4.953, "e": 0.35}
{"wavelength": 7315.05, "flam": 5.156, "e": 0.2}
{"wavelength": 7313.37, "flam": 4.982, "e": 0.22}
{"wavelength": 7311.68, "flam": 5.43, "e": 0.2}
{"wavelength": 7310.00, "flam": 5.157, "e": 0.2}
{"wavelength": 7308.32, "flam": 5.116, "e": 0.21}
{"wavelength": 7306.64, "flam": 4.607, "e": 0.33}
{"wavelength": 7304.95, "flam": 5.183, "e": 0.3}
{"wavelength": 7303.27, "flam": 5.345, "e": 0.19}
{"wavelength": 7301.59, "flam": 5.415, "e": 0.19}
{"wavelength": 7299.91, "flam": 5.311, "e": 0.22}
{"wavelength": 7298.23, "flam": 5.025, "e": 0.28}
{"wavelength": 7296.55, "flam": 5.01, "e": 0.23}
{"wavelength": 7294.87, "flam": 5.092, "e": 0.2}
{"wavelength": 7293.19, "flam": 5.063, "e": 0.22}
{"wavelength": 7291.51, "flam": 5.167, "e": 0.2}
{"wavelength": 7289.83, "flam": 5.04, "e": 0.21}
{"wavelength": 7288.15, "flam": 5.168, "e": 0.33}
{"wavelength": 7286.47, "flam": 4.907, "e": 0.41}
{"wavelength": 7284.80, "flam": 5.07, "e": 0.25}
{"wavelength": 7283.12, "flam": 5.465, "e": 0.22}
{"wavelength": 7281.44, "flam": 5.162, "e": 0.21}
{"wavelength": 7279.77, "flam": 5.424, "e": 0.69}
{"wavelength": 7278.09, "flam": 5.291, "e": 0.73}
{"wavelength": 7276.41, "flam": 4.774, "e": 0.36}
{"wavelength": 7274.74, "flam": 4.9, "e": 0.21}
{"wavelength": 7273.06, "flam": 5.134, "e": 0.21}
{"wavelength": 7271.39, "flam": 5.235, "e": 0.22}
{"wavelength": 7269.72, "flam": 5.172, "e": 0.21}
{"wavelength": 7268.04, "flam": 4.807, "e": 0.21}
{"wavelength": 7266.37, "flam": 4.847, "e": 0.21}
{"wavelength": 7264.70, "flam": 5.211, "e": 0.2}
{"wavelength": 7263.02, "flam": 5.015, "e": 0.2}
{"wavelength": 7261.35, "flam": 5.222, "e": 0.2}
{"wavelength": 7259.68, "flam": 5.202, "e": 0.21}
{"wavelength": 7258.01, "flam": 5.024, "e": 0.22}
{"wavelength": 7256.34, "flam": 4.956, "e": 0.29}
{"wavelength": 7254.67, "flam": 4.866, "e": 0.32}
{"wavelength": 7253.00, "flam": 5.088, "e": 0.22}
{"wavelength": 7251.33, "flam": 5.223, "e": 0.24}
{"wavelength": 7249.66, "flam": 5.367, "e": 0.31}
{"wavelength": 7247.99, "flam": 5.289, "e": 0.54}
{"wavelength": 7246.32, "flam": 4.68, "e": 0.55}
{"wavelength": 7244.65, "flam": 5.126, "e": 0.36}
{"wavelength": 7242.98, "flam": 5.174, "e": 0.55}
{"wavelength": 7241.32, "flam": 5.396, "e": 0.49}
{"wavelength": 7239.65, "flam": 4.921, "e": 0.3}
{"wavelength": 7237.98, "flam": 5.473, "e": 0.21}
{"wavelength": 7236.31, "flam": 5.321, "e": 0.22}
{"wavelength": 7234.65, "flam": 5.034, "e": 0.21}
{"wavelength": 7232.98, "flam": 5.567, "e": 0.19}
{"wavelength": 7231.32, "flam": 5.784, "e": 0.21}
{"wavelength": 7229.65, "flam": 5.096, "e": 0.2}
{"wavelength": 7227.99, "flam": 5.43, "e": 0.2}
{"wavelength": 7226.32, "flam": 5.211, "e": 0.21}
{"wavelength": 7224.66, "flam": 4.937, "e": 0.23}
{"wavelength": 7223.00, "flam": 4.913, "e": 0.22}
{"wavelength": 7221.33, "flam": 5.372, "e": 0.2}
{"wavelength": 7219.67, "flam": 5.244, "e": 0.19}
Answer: -1.26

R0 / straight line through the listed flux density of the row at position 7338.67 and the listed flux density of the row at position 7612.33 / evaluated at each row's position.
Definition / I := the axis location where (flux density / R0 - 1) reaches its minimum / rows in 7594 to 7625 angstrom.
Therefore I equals 7612.33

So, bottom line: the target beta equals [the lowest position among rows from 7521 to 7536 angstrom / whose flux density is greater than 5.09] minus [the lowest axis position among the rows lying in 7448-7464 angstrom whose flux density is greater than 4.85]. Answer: 82.8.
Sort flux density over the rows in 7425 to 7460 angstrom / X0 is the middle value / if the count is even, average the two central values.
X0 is 4.95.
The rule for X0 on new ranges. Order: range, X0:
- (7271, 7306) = 5.16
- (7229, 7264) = 5.17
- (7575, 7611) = 4.87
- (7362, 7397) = 5.09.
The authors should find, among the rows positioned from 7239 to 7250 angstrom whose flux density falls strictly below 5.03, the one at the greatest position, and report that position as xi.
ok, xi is 7246.32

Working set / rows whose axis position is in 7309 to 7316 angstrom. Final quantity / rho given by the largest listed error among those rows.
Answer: 0.22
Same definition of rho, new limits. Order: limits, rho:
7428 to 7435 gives 0.28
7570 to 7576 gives 0.33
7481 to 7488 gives 0.31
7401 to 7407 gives 0.42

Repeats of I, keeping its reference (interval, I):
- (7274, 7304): 7276.41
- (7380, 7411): 7381.04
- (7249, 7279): 7276.41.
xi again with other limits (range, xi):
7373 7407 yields 7403.17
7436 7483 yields 7482.00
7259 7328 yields 7326.85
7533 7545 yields 7544.27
